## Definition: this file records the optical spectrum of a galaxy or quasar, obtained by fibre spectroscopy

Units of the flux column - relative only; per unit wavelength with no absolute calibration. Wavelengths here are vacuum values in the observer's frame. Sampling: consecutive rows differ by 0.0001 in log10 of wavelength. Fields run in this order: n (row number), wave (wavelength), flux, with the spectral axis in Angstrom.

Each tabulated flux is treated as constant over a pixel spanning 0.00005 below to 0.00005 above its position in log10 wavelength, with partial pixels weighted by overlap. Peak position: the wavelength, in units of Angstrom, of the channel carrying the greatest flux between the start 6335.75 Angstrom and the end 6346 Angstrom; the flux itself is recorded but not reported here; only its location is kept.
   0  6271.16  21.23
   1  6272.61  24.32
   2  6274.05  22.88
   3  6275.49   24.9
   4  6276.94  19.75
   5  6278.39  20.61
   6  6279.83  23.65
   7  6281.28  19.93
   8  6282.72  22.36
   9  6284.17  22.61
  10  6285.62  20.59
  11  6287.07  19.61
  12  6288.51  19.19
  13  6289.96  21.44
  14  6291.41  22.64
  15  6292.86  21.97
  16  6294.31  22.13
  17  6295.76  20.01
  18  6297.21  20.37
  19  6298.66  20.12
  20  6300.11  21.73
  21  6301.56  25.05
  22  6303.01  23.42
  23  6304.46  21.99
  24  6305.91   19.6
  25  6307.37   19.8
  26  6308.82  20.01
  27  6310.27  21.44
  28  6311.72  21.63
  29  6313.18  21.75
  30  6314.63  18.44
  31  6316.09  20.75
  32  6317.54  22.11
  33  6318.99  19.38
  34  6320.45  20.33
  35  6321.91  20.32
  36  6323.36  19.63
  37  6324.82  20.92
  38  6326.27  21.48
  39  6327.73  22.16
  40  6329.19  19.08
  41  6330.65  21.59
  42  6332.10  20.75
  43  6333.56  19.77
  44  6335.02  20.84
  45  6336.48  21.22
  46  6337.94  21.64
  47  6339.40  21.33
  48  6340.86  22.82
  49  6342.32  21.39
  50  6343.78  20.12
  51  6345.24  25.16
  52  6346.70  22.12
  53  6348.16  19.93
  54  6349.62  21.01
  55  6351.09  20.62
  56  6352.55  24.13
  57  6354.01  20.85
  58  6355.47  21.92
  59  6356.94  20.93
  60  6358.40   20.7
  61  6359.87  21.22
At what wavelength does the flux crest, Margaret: 6345.24 Angstrom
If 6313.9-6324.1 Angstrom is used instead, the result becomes 6317.54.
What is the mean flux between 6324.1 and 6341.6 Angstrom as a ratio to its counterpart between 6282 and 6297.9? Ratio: 1.00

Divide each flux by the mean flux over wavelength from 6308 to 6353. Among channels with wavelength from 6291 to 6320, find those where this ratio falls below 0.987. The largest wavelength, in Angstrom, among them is 6318.99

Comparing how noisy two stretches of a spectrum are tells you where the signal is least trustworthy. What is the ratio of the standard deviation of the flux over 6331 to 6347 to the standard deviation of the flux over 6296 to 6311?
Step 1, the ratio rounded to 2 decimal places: 0.83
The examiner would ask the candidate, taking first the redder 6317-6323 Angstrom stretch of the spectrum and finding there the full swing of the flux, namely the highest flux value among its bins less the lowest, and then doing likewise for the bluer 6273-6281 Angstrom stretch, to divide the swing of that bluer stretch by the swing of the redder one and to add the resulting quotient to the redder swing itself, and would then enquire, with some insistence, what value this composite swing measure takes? 4.6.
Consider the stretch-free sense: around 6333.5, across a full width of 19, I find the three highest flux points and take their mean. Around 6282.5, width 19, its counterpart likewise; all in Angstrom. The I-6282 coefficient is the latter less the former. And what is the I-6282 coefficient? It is 1.6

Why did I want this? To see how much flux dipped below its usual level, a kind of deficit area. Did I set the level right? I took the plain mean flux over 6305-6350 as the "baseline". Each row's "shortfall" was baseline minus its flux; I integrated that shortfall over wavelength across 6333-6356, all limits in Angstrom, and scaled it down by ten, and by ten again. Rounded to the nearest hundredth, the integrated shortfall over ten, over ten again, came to -0.15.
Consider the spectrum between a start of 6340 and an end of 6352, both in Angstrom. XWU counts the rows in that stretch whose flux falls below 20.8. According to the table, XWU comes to 3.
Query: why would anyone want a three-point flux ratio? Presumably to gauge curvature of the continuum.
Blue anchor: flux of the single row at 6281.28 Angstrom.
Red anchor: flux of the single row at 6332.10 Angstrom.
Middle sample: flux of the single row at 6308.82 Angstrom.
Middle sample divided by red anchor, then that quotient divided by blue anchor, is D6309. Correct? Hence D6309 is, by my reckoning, 0.048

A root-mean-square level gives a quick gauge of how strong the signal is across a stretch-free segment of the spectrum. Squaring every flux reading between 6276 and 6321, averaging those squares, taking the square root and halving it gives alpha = 10.6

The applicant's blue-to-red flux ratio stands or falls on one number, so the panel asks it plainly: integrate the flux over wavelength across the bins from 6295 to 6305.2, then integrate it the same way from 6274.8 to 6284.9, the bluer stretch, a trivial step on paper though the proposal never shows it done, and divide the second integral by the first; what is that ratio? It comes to 1.00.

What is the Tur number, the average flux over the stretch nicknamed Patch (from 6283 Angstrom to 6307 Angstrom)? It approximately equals 21.4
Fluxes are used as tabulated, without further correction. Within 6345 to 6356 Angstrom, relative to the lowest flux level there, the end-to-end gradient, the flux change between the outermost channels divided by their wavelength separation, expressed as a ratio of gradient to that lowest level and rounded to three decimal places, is -0.016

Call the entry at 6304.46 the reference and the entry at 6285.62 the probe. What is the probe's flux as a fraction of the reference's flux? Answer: 0.94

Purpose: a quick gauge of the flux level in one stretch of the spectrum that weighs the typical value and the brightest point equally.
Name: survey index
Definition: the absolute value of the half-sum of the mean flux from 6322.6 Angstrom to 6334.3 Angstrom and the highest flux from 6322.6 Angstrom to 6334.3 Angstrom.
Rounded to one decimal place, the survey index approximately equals 21.4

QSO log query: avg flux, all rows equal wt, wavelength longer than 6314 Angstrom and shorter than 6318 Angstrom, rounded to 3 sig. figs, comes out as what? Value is 20.4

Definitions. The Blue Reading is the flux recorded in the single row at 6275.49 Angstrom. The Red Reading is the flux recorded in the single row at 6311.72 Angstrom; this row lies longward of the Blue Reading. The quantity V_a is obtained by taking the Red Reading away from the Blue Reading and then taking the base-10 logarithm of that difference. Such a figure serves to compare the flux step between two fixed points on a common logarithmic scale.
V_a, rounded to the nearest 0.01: 0.51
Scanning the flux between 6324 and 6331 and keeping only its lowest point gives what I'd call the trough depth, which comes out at 19.08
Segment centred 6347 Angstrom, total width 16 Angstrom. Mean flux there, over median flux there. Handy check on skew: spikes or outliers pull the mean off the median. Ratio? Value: 1.02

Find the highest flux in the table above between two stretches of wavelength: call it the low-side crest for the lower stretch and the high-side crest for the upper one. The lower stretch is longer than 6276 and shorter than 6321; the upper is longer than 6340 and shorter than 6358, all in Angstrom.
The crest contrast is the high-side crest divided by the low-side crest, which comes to 1.004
